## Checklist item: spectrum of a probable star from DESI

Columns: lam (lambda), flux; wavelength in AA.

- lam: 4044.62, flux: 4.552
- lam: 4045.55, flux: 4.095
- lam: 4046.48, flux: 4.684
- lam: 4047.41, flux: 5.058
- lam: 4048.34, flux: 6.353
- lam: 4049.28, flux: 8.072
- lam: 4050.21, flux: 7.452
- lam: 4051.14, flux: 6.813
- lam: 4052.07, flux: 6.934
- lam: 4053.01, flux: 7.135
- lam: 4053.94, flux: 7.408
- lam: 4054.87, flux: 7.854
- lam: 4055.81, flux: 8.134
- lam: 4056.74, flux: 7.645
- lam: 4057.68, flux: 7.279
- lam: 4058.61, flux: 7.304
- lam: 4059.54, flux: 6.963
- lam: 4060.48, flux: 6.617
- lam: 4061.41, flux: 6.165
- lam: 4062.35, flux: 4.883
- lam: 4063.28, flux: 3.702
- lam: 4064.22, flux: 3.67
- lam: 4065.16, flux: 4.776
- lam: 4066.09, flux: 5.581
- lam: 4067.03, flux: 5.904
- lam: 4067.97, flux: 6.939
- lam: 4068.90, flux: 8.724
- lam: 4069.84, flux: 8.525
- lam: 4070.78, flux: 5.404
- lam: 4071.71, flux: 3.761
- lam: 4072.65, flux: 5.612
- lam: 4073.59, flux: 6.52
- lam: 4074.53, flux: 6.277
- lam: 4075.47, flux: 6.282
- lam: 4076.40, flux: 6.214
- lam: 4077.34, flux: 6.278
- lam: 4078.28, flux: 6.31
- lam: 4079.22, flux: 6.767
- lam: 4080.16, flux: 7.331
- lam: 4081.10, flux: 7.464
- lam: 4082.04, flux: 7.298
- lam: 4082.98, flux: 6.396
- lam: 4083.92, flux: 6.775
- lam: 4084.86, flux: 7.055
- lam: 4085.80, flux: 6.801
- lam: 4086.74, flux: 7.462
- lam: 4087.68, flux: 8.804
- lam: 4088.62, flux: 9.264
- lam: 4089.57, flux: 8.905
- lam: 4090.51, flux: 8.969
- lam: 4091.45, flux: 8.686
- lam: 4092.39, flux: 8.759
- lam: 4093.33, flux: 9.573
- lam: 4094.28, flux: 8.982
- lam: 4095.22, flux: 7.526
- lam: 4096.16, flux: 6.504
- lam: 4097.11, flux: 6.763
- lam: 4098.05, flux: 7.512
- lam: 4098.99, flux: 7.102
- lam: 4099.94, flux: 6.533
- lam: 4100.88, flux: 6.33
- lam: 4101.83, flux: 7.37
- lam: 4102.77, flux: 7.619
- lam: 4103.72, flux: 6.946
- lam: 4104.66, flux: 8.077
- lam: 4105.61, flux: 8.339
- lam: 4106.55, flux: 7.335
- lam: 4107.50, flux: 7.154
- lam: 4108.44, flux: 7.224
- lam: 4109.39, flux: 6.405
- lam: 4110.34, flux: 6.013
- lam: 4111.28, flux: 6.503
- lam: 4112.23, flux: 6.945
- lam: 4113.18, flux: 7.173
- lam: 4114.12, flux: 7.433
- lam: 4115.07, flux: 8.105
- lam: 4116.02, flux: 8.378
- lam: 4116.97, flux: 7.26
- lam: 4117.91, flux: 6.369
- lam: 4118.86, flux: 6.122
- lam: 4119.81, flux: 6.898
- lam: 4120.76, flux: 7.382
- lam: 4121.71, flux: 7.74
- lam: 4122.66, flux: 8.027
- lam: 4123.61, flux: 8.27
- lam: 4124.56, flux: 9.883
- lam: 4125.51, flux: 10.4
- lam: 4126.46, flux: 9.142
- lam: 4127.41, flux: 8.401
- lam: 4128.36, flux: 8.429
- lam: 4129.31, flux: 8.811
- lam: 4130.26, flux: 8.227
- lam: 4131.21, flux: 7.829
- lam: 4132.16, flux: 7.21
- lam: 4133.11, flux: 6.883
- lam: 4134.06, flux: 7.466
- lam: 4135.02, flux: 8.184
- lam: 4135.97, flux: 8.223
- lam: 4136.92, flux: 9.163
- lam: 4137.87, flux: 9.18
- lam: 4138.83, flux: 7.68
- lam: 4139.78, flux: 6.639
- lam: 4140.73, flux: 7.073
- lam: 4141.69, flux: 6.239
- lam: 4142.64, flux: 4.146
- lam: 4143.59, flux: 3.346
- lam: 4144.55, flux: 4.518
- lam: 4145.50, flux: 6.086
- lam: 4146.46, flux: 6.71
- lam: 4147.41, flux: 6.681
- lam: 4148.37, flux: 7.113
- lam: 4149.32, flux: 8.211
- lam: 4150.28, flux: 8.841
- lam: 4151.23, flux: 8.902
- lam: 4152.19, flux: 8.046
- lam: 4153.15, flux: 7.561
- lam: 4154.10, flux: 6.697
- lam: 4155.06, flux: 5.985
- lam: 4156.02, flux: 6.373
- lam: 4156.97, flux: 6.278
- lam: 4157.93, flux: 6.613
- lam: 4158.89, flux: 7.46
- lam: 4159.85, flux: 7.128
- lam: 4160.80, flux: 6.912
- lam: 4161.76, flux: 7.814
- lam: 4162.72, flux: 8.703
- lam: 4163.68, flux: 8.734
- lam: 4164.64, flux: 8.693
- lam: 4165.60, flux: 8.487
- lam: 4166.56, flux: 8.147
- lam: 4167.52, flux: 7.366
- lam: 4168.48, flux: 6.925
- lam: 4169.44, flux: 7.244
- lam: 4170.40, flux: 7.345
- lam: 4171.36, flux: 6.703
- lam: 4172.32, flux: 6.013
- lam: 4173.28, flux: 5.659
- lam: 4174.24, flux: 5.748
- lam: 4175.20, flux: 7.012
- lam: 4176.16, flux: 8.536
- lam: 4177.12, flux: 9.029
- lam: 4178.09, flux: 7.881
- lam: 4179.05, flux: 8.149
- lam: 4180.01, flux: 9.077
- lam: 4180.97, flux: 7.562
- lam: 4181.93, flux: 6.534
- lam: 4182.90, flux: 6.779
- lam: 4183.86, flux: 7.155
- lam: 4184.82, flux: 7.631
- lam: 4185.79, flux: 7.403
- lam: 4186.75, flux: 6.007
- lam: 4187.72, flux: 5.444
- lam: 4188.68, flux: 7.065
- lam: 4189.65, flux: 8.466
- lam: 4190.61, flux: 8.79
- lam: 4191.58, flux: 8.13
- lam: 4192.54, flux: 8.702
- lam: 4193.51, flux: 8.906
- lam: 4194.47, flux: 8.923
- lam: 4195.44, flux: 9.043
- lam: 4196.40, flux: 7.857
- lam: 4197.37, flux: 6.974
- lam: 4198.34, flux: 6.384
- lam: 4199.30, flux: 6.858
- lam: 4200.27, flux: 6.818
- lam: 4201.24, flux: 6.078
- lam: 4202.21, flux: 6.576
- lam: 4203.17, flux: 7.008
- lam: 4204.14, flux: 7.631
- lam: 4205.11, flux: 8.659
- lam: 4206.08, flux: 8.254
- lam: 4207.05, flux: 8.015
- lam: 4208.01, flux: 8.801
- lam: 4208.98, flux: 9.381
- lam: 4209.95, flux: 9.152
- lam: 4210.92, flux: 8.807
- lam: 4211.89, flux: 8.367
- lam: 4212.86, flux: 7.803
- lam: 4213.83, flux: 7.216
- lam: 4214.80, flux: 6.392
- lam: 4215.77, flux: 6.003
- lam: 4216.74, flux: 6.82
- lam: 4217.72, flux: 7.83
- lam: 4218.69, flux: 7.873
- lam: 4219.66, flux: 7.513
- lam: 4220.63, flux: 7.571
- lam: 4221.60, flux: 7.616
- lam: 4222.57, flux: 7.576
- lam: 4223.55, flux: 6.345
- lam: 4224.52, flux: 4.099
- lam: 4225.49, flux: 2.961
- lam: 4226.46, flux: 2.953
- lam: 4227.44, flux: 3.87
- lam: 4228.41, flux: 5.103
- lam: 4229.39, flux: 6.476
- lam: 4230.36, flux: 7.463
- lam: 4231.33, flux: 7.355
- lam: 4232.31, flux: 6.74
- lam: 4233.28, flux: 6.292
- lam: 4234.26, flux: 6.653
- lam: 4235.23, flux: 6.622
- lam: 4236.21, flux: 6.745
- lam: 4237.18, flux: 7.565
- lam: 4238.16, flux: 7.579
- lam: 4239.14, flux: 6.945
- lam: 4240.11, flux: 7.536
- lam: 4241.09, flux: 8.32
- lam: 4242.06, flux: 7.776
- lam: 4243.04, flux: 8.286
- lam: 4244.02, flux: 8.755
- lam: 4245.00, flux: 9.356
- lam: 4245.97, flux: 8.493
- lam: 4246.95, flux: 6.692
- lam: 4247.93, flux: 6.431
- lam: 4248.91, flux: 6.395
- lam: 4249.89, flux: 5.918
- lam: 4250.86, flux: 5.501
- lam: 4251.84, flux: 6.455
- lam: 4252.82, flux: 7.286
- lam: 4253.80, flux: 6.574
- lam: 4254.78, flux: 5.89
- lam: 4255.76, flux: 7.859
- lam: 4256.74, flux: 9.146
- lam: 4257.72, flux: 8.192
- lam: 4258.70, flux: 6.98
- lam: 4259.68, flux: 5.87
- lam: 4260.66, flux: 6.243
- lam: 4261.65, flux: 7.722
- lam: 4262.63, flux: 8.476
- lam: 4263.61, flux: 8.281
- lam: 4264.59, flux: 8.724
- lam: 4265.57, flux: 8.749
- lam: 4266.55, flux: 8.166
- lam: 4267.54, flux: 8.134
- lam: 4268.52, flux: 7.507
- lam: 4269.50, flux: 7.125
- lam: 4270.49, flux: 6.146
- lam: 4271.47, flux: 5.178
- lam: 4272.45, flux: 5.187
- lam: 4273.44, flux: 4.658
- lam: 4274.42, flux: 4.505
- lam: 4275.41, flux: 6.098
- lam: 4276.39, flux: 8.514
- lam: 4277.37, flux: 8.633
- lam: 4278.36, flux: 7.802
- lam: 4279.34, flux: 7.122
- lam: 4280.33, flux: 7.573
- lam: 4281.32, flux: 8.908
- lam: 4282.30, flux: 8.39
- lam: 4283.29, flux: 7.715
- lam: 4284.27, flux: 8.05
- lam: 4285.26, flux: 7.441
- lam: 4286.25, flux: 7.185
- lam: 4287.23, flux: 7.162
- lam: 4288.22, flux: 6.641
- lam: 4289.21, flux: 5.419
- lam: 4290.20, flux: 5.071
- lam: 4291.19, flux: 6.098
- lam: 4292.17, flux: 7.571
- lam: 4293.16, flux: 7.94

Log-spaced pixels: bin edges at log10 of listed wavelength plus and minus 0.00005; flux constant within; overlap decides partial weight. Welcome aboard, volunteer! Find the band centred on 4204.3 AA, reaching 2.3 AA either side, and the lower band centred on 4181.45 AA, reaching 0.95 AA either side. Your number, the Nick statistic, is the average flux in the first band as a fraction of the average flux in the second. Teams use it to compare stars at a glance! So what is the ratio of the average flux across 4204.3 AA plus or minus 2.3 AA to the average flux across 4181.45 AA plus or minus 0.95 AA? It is 1.1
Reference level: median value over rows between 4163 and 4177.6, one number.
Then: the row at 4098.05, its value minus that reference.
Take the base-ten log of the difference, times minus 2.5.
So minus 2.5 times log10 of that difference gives 1.94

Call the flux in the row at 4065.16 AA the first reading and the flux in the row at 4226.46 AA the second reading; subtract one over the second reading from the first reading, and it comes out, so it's 4.4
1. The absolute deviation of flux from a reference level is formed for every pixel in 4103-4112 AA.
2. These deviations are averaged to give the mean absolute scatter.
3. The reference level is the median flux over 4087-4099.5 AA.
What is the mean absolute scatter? 1.6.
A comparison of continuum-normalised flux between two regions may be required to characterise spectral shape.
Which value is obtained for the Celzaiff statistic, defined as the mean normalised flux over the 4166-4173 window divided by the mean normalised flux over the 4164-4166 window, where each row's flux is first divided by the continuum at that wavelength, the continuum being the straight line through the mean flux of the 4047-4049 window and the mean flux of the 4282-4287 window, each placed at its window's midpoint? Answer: 0.82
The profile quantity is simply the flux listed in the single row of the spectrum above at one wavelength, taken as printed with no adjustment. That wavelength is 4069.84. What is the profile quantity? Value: 8.525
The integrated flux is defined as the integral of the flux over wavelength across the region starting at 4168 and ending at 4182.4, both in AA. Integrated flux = 105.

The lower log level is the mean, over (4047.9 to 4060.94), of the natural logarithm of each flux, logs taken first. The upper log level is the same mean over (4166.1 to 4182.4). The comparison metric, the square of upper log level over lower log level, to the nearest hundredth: 1.00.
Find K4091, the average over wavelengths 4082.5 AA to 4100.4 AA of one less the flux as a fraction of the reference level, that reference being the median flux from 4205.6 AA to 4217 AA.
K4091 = 0.040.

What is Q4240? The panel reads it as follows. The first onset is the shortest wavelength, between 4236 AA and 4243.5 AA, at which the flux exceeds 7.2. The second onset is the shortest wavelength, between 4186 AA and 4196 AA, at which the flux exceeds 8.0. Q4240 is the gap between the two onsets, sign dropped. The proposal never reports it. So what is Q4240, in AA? 47.5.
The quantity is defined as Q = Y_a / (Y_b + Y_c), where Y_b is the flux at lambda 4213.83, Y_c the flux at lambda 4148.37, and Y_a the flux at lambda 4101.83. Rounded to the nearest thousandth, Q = 0.514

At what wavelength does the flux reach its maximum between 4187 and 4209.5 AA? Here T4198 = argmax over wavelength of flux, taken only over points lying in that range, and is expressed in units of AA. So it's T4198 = 4208.98 AA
